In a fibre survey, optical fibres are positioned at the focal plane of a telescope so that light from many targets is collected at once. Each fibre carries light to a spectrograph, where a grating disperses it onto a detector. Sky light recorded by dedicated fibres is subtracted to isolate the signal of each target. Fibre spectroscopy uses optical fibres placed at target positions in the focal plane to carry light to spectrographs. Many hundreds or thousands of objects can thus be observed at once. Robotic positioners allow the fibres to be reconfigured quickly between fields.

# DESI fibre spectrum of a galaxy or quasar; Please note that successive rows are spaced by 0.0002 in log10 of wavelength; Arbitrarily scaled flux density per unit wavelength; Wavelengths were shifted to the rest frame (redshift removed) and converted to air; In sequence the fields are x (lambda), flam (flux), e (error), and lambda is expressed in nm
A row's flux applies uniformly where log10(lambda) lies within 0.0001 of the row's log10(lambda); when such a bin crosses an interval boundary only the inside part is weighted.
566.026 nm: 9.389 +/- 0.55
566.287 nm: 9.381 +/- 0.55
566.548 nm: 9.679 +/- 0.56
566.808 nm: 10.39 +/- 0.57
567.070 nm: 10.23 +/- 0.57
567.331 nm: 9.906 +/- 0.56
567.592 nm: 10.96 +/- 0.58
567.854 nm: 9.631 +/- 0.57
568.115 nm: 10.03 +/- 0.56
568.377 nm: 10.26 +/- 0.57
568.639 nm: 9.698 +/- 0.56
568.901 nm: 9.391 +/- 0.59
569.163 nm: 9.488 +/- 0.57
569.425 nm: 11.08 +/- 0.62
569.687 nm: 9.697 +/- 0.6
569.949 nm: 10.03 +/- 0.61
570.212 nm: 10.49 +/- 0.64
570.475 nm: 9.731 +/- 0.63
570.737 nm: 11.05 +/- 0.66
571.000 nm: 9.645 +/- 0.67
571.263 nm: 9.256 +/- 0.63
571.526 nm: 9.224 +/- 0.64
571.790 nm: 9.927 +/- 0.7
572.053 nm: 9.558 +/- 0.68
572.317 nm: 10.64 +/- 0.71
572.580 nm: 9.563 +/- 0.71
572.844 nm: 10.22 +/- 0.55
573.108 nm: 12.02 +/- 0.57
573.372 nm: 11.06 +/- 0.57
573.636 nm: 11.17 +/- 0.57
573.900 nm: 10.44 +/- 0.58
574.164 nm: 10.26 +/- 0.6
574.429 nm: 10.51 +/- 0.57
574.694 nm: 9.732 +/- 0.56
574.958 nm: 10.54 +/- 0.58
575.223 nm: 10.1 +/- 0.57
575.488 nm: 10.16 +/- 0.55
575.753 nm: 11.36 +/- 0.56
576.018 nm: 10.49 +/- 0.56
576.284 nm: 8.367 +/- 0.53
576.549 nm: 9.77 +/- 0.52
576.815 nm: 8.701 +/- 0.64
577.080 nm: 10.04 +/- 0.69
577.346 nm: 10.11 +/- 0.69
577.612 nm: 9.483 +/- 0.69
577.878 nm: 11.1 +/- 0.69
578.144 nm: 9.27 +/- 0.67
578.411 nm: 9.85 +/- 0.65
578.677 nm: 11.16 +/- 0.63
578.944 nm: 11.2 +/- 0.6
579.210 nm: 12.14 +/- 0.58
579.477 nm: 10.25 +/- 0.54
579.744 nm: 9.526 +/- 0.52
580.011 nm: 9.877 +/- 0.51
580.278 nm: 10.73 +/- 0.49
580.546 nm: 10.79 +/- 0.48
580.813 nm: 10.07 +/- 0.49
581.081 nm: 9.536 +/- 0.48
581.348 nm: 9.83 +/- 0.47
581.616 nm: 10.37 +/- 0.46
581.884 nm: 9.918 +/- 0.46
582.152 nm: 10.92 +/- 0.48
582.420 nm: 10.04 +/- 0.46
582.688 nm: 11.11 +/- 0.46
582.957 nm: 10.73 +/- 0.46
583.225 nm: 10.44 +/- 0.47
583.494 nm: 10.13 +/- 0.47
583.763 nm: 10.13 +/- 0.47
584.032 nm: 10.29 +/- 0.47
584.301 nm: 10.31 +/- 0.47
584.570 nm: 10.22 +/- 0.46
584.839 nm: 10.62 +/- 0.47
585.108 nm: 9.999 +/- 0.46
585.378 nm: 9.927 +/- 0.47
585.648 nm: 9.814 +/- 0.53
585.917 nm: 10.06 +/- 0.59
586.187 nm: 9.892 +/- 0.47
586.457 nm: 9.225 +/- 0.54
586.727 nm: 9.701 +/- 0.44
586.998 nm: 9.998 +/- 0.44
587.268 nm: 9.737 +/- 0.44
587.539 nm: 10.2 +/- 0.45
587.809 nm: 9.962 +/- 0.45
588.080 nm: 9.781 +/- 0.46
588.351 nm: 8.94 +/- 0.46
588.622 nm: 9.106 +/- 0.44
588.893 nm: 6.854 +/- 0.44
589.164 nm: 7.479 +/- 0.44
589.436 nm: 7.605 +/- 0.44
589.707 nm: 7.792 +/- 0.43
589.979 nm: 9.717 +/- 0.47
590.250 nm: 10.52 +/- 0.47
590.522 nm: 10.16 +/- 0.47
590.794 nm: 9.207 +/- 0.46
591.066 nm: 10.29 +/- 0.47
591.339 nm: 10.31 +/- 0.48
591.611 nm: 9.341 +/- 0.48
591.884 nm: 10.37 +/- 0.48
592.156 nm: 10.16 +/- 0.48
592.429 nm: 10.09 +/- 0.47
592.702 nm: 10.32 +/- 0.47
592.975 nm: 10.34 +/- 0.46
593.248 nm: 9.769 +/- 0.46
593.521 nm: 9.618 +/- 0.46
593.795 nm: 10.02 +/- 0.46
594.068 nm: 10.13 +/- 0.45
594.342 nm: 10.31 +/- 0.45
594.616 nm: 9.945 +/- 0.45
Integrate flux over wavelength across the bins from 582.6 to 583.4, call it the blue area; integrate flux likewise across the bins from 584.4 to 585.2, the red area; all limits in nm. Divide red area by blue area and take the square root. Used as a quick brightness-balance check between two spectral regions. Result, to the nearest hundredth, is 0.98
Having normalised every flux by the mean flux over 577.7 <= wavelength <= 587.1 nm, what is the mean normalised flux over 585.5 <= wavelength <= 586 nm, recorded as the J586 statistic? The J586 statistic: 0.968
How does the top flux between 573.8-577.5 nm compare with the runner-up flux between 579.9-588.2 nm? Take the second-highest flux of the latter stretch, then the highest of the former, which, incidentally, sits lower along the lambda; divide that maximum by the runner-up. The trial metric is 1.04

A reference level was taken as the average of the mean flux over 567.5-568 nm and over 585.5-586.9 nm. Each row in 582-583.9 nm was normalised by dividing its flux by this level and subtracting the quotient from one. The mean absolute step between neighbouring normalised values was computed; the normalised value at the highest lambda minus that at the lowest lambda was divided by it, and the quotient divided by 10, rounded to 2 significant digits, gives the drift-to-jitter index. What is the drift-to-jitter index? 0.16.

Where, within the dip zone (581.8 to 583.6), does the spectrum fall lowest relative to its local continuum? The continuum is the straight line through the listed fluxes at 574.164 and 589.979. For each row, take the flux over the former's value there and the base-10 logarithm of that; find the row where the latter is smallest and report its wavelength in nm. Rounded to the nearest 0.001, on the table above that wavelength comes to 581.884 nm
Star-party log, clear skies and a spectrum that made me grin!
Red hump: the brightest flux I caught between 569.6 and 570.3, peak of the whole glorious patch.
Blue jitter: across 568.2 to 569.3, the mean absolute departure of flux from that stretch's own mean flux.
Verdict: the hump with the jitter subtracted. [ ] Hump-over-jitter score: 10.2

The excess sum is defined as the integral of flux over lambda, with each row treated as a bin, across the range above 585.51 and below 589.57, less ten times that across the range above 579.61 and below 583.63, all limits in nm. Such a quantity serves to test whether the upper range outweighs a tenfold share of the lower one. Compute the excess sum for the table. -375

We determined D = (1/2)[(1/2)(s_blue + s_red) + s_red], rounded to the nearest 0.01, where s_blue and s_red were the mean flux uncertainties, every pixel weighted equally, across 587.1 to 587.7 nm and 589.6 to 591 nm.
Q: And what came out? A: 0.46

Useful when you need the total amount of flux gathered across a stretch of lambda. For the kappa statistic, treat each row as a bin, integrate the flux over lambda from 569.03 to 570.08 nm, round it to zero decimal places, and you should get 11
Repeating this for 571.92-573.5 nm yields 17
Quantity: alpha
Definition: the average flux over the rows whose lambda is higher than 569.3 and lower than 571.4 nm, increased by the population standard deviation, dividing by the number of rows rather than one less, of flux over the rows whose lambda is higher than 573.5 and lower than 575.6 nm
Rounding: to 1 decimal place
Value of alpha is 10.5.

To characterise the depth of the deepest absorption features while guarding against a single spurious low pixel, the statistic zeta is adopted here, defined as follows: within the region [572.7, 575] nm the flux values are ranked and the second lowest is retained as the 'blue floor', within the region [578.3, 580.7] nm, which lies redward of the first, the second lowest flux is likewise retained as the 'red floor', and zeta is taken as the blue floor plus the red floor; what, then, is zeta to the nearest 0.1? 20.1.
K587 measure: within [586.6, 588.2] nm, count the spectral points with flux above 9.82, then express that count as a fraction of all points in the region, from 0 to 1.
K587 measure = 0.5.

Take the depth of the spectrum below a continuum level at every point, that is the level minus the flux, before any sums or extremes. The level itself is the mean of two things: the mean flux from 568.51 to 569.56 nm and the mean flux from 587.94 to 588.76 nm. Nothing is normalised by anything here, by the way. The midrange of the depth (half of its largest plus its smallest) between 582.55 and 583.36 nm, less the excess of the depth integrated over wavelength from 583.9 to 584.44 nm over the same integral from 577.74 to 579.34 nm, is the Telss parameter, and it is -2.7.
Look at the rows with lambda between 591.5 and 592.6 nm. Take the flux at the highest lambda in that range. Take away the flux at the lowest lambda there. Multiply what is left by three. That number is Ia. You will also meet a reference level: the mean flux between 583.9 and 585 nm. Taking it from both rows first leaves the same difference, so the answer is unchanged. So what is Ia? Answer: 2.2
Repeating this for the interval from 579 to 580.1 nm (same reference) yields -6.8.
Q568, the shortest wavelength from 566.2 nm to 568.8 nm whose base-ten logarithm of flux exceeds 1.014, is 566.808 nm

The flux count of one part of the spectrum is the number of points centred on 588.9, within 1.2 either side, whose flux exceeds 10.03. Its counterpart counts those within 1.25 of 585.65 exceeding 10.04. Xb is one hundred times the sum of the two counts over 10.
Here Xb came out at 30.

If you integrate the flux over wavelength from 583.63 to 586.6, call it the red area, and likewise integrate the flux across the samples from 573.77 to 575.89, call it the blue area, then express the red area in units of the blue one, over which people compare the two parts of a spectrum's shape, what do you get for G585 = 1.4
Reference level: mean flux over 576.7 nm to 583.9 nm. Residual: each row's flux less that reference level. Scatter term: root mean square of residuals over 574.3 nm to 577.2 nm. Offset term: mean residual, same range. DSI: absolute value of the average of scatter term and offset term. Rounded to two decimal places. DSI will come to 0.28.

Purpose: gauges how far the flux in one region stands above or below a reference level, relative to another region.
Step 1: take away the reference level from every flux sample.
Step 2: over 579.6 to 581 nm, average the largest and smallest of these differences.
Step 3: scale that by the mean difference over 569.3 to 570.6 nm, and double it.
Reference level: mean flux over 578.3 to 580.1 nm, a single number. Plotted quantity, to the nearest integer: 2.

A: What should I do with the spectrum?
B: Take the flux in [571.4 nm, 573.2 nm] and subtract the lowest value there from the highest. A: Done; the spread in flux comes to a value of 2.8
